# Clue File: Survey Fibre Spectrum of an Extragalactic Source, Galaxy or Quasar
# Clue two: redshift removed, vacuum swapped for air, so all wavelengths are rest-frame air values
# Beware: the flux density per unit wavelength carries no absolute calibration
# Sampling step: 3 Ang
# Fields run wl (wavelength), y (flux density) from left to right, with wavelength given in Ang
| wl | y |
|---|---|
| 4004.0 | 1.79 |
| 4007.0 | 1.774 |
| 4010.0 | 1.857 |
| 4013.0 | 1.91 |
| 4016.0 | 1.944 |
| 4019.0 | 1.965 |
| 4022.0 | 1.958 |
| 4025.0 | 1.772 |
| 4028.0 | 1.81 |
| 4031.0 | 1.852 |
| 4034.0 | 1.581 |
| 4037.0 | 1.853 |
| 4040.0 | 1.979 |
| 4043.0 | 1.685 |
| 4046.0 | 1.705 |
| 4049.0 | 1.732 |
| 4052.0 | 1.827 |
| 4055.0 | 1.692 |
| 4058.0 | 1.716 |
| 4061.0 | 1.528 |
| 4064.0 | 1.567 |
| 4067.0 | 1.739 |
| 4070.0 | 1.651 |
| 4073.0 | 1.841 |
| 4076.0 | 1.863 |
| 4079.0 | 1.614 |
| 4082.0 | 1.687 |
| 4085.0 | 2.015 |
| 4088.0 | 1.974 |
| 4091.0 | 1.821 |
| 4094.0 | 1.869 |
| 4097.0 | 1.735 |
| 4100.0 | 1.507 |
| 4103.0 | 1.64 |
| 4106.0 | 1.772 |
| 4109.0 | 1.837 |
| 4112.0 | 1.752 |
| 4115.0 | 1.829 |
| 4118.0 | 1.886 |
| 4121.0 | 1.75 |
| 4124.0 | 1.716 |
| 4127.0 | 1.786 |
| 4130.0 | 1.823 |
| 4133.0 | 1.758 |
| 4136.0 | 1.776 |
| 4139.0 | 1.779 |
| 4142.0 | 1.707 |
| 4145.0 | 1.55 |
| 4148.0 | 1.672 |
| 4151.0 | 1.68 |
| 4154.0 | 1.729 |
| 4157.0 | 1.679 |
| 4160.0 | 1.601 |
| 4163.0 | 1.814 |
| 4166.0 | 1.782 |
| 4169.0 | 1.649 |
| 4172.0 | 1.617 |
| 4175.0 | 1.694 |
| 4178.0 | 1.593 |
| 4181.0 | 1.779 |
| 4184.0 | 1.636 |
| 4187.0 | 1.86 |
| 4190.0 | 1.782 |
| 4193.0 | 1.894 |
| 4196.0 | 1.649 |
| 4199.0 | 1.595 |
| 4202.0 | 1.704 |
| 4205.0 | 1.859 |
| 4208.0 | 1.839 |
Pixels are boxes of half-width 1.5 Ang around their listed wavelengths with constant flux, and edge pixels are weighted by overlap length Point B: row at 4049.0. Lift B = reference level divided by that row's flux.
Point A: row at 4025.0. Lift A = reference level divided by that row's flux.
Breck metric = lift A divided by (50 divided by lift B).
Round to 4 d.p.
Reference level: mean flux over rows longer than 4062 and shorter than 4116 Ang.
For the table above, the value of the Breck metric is 0.0202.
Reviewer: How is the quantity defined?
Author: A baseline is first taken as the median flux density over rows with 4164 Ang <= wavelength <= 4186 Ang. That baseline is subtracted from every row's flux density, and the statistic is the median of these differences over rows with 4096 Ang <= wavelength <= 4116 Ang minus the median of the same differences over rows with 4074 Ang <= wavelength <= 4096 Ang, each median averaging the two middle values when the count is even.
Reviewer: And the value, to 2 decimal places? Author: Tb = -0.11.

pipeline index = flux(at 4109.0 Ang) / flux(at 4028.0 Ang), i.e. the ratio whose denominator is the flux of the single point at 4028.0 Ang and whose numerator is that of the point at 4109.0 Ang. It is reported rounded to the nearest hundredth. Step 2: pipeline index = 1.01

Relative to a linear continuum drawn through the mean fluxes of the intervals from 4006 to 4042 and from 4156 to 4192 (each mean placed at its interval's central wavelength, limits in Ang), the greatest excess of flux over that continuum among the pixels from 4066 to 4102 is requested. 0.22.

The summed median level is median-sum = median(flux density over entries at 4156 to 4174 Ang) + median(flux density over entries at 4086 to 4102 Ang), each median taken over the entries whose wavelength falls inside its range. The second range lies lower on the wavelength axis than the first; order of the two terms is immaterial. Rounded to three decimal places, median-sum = 3.485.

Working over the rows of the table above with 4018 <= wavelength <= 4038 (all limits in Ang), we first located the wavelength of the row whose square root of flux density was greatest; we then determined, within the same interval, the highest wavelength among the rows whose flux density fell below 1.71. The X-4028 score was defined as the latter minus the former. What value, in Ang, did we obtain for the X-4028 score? 15 Ang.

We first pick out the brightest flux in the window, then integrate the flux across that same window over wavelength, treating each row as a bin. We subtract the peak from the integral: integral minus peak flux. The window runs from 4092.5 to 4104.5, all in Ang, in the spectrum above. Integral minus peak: 18.4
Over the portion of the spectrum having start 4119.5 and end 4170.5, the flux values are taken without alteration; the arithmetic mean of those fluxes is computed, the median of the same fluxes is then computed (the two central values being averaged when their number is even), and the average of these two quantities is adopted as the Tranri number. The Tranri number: 1.72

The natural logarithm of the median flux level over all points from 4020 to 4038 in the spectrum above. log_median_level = 0.60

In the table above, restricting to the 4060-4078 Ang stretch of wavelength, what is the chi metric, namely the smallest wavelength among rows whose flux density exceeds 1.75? 4073.0 Ang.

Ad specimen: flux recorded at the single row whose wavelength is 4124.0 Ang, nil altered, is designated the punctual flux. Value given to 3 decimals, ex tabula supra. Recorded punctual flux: 1.716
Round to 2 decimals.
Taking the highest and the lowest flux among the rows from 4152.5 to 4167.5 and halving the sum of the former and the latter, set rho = 1.71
